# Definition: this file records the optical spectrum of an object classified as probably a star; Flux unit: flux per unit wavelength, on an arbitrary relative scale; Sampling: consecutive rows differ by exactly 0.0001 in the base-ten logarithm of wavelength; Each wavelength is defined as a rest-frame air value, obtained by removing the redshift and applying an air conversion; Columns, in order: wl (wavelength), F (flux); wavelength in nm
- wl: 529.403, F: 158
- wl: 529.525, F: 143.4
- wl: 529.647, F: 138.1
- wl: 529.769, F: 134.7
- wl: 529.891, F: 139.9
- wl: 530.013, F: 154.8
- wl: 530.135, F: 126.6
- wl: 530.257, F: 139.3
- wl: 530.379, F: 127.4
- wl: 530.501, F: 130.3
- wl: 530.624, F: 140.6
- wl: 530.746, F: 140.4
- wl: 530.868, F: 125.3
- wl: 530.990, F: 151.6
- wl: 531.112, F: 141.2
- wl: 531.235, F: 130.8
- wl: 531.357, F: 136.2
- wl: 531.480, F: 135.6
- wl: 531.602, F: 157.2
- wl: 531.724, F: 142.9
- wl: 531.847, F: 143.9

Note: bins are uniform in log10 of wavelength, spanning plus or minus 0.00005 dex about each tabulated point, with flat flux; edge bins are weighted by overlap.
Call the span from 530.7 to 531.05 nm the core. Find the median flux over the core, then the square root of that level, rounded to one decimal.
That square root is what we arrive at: 11.8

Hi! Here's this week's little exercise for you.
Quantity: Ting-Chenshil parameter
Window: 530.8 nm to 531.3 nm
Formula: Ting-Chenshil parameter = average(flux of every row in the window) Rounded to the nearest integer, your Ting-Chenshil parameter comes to 137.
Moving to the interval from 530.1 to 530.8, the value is 134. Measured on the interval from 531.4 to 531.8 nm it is 145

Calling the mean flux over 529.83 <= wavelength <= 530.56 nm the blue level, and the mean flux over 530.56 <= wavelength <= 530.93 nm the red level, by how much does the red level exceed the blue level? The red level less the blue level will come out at -1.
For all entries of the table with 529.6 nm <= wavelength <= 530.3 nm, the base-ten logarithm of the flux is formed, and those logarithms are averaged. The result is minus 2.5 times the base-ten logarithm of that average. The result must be -0.827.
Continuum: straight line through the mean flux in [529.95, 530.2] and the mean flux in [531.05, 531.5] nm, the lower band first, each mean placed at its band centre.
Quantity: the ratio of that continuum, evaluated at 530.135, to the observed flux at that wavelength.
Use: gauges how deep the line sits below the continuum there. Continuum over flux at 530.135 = 1.11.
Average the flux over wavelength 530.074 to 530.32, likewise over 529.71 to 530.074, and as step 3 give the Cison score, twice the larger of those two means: 286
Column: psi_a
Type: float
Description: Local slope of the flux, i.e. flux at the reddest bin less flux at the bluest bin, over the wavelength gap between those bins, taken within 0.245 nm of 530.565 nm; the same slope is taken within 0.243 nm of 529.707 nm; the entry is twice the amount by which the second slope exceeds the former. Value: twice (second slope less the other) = -90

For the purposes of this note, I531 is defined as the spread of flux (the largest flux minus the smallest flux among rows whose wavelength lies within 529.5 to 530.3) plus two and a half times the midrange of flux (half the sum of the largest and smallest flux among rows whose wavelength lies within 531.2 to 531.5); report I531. 362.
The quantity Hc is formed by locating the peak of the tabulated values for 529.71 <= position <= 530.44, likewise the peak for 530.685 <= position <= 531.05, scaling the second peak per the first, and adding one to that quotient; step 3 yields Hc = 1.98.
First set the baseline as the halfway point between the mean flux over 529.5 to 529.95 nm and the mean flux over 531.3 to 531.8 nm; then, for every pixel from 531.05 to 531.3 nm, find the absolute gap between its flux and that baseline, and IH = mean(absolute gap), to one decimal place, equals 5.2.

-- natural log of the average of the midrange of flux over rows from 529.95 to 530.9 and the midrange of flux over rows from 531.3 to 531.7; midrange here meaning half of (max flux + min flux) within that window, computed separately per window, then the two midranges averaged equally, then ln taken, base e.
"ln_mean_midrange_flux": 4.96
